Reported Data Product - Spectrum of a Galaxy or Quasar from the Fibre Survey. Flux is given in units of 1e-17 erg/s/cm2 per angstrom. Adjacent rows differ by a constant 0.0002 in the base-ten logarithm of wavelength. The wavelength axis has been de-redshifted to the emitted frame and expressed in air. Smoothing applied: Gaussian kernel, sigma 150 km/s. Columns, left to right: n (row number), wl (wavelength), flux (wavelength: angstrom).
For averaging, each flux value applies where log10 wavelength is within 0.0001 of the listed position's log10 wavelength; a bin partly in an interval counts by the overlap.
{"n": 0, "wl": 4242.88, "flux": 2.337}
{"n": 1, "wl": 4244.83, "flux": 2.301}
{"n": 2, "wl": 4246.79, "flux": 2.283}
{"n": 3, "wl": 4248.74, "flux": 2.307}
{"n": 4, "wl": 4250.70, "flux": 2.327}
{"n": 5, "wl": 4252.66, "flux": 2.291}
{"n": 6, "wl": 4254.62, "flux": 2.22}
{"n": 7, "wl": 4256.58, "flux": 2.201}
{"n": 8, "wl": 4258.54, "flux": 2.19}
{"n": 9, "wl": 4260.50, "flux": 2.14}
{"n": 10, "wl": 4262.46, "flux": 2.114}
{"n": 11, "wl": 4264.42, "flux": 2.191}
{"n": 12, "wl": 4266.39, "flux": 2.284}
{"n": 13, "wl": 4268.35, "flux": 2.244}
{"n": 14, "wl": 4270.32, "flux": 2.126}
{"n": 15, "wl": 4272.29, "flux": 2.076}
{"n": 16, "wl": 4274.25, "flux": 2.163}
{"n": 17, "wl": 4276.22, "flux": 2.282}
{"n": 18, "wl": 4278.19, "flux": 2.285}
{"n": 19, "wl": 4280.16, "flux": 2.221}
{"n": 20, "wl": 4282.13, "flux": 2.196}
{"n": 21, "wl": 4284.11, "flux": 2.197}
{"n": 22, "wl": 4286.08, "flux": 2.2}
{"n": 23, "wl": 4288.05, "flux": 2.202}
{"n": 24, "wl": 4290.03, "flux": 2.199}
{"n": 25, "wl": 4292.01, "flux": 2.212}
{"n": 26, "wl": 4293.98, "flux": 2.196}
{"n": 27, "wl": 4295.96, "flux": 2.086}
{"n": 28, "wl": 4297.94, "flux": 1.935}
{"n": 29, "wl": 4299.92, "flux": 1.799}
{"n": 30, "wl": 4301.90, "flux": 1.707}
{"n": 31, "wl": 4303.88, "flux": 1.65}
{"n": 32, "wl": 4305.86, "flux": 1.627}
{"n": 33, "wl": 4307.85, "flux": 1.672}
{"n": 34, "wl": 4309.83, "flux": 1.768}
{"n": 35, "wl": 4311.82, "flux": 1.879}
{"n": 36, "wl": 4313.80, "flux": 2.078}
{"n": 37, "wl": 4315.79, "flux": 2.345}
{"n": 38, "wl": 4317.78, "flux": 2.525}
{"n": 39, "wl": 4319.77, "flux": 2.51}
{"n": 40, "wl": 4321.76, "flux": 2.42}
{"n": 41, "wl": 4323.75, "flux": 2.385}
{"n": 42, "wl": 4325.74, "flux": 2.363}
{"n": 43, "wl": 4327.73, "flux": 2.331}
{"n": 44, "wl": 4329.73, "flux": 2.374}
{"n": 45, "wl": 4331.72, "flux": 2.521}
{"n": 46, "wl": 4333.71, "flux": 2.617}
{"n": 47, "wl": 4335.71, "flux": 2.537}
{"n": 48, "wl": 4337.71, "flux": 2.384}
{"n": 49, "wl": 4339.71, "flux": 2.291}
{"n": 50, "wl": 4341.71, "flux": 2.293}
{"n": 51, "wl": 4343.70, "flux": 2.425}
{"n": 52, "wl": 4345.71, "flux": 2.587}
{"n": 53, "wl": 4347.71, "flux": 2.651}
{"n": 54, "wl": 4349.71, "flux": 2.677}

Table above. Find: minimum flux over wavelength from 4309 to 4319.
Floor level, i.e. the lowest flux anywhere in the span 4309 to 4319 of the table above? 1.768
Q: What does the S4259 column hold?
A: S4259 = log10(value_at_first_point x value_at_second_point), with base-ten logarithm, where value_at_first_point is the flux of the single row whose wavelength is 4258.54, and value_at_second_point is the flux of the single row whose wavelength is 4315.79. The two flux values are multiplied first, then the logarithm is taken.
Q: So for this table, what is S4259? 0.711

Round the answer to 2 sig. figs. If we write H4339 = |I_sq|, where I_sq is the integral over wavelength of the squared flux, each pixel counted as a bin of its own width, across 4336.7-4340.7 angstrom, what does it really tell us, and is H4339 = 22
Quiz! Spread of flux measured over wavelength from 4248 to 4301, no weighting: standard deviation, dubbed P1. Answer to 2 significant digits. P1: 0.11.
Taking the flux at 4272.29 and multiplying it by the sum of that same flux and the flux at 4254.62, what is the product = 8.9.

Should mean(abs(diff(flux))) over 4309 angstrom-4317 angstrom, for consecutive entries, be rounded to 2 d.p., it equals 0.19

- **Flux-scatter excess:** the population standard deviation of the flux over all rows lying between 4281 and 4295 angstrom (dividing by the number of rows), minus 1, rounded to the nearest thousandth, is -0.995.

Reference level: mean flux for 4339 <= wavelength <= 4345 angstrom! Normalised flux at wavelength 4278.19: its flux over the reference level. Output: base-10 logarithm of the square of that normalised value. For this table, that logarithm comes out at -0.02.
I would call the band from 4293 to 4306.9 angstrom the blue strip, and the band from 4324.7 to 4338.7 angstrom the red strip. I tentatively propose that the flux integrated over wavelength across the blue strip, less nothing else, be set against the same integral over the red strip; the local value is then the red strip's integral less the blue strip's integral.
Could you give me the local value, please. 8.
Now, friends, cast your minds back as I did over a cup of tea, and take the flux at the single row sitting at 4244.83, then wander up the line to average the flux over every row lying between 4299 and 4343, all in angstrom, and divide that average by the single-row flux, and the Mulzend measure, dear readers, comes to 0.95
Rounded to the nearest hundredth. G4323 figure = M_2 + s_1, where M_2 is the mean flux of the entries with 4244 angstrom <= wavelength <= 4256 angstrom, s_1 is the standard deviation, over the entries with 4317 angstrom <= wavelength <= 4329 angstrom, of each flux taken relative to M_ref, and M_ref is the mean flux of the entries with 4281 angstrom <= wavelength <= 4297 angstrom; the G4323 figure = 2.36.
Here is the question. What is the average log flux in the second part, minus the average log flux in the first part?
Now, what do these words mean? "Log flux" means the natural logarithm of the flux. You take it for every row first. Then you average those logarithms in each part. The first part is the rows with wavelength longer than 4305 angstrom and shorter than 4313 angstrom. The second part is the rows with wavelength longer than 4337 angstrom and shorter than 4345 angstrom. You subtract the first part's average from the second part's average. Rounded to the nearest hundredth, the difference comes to 0.30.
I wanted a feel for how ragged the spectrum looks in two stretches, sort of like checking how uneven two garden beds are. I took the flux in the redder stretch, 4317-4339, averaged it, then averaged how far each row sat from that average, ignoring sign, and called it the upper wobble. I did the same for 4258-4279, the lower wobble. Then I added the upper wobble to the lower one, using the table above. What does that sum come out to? 0.14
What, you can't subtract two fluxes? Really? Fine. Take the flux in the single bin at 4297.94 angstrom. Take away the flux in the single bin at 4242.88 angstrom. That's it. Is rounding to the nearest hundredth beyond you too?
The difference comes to -0.40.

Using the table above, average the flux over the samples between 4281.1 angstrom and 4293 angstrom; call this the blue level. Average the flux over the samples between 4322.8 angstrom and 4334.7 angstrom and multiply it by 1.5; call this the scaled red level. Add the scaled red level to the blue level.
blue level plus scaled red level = 5.85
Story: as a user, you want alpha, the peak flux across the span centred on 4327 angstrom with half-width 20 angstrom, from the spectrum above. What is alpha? 2.617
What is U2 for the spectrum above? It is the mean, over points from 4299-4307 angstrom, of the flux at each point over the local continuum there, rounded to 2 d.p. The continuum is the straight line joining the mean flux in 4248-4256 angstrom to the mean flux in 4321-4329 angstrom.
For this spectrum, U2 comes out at 0.72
